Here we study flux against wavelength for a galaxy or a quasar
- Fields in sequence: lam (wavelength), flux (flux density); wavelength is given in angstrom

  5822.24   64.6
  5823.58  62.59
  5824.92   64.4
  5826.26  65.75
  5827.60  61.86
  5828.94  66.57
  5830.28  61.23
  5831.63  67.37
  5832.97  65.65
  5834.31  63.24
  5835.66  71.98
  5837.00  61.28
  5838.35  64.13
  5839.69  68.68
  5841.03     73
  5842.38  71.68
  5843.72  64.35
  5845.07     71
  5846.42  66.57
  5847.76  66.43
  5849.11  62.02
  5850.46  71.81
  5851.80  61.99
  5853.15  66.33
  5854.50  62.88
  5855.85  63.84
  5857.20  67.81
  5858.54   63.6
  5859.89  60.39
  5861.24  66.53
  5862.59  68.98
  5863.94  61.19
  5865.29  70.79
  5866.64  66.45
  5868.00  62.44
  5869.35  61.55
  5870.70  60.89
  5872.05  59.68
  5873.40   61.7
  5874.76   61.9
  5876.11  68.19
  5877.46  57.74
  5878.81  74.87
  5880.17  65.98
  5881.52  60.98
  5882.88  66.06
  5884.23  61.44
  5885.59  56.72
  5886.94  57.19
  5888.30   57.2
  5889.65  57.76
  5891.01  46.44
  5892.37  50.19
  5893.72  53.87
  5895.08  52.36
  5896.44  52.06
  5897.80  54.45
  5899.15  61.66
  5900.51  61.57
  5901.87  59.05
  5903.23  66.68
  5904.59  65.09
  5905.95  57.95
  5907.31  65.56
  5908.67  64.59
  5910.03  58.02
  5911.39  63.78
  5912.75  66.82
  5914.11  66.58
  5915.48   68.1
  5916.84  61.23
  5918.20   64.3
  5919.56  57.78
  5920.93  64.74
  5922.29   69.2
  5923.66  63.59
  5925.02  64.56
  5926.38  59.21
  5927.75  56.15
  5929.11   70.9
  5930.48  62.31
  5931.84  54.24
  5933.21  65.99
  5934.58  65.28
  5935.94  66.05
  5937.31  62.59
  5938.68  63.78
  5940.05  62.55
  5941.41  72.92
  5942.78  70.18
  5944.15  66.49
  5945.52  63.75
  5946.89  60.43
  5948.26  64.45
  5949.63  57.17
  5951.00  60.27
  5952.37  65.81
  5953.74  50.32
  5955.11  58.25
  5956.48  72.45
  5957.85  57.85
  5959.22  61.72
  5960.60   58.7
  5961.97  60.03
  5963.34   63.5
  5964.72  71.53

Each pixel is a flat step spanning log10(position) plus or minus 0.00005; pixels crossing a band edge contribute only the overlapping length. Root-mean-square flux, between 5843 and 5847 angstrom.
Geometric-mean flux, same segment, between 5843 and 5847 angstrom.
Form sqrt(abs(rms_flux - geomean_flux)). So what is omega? 0.34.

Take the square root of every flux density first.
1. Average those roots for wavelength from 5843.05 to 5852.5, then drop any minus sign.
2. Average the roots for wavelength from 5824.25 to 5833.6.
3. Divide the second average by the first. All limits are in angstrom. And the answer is 0.99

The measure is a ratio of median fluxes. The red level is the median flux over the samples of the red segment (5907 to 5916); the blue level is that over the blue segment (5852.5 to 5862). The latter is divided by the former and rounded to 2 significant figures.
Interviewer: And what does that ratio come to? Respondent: 0.97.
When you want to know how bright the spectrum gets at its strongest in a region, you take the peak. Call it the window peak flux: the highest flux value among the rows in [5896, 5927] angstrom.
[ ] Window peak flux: 69.2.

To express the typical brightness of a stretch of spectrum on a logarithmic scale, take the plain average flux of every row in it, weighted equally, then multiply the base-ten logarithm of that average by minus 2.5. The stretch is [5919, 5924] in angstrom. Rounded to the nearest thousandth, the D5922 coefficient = -4.513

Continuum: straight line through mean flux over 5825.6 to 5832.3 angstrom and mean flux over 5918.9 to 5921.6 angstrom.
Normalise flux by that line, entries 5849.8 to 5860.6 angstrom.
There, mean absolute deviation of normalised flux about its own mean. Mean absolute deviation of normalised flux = 0.044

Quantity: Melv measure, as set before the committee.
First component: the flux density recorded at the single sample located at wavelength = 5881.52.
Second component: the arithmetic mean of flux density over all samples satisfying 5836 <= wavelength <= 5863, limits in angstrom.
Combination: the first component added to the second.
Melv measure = 127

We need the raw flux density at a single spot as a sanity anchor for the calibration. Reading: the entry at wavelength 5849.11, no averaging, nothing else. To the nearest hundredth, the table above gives 62.02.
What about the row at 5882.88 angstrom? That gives 66.06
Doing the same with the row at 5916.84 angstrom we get 61.23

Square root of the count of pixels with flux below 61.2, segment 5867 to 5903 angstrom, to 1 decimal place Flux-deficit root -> 3.9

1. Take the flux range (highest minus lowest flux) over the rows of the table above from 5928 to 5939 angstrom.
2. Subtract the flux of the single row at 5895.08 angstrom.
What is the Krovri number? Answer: -36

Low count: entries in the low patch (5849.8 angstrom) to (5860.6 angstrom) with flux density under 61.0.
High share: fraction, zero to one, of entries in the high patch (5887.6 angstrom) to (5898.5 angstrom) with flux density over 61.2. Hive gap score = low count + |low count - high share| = 2.0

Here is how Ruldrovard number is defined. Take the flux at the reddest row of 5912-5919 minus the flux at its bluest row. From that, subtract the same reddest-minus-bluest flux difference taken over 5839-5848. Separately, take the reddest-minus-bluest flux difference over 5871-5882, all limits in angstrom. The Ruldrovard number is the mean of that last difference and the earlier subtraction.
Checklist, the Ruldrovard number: 1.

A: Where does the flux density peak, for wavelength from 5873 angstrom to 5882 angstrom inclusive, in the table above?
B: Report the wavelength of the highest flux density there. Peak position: 5878.81 angstrom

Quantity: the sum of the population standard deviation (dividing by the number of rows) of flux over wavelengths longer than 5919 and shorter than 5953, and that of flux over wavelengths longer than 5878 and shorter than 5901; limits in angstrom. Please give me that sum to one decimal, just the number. 11.2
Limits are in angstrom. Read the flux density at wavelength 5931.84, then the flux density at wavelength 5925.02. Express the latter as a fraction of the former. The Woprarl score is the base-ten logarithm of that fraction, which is 0.076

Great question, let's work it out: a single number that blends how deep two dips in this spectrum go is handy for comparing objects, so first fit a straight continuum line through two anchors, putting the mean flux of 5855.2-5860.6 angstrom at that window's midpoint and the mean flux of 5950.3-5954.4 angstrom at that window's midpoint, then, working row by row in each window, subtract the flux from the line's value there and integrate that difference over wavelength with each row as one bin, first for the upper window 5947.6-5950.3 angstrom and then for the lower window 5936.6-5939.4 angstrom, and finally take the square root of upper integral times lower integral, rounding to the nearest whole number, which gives 7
